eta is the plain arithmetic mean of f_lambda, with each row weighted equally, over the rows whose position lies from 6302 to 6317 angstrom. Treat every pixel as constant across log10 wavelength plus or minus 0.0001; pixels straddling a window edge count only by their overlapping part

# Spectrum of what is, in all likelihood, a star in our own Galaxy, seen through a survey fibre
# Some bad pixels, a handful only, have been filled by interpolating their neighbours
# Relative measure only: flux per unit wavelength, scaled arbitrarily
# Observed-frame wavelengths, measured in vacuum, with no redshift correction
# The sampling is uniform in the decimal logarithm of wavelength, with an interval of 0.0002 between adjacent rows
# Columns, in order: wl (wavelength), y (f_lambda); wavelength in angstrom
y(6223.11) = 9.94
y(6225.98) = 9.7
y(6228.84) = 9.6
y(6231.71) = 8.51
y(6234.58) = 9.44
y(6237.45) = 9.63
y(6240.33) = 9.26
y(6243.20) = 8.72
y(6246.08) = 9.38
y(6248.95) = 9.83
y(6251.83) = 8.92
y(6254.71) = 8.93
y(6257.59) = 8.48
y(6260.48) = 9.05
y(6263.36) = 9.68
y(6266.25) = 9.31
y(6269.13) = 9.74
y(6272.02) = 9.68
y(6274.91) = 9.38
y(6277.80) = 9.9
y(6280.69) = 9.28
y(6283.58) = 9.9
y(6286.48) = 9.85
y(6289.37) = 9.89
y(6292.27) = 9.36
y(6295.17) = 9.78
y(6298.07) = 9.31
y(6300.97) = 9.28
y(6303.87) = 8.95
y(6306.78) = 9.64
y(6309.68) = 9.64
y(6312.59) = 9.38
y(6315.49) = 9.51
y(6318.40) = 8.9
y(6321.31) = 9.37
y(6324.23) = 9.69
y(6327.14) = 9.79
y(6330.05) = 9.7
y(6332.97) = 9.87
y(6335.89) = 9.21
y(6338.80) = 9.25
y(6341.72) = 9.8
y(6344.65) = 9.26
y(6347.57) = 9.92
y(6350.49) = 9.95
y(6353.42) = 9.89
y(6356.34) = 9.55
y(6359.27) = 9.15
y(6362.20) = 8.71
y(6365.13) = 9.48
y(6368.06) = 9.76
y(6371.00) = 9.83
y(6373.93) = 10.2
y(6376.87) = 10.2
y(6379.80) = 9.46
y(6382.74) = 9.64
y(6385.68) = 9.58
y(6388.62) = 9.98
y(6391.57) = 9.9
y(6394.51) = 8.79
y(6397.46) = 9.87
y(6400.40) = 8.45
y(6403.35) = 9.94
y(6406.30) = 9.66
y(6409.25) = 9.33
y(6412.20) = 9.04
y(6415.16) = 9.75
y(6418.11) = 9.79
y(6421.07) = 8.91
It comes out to 9.42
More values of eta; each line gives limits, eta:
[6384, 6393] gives 9.82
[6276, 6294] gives 9.70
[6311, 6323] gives 9.29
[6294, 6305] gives 9.33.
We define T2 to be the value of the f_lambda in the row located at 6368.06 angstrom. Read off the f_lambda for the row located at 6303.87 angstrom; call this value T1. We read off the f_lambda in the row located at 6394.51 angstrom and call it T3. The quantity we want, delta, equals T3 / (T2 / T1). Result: 8.1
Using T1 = 8.95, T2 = 9.76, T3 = 8.79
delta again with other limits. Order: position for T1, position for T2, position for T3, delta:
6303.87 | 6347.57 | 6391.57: 8.9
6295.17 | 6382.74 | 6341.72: 9.9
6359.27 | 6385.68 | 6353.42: 9.4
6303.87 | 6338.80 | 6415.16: 9.4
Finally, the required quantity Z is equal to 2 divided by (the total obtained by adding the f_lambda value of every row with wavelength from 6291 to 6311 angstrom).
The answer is 0.0303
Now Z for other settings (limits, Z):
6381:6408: 0.0233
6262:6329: 0.0091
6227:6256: 0.0217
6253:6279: 0.0238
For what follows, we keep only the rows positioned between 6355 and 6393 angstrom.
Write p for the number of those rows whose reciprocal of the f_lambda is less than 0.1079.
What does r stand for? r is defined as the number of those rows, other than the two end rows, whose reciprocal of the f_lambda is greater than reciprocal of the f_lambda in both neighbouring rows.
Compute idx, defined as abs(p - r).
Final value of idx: 8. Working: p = 11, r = 3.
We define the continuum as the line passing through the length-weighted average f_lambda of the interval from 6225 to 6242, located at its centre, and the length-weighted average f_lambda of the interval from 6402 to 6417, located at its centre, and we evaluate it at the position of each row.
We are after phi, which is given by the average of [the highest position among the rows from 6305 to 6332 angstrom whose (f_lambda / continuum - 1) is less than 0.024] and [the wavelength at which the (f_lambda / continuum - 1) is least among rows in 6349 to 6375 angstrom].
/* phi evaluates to 6341.8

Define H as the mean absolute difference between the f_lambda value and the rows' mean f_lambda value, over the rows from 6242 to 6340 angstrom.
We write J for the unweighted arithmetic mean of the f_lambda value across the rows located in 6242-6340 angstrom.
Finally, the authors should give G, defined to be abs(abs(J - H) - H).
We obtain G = 8.81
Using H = 0.31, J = 9.43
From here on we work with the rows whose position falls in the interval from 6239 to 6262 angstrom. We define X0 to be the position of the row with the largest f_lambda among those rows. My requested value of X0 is 6248.95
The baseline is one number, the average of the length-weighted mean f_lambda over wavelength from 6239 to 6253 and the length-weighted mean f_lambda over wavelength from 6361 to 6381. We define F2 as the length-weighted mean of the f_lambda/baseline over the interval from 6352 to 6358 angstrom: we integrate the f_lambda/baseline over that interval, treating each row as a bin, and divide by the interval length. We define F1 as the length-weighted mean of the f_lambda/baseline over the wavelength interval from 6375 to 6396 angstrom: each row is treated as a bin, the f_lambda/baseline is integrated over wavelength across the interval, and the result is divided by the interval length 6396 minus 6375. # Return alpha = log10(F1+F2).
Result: 0.311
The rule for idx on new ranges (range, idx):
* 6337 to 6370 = 5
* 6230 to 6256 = 2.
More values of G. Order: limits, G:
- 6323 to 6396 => 9.02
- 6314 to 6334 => 9.05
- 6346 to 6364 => 8.73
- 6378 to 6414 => 8.71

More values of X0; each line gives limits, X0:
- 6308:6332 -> 6327.14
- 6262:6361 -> 6350.49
